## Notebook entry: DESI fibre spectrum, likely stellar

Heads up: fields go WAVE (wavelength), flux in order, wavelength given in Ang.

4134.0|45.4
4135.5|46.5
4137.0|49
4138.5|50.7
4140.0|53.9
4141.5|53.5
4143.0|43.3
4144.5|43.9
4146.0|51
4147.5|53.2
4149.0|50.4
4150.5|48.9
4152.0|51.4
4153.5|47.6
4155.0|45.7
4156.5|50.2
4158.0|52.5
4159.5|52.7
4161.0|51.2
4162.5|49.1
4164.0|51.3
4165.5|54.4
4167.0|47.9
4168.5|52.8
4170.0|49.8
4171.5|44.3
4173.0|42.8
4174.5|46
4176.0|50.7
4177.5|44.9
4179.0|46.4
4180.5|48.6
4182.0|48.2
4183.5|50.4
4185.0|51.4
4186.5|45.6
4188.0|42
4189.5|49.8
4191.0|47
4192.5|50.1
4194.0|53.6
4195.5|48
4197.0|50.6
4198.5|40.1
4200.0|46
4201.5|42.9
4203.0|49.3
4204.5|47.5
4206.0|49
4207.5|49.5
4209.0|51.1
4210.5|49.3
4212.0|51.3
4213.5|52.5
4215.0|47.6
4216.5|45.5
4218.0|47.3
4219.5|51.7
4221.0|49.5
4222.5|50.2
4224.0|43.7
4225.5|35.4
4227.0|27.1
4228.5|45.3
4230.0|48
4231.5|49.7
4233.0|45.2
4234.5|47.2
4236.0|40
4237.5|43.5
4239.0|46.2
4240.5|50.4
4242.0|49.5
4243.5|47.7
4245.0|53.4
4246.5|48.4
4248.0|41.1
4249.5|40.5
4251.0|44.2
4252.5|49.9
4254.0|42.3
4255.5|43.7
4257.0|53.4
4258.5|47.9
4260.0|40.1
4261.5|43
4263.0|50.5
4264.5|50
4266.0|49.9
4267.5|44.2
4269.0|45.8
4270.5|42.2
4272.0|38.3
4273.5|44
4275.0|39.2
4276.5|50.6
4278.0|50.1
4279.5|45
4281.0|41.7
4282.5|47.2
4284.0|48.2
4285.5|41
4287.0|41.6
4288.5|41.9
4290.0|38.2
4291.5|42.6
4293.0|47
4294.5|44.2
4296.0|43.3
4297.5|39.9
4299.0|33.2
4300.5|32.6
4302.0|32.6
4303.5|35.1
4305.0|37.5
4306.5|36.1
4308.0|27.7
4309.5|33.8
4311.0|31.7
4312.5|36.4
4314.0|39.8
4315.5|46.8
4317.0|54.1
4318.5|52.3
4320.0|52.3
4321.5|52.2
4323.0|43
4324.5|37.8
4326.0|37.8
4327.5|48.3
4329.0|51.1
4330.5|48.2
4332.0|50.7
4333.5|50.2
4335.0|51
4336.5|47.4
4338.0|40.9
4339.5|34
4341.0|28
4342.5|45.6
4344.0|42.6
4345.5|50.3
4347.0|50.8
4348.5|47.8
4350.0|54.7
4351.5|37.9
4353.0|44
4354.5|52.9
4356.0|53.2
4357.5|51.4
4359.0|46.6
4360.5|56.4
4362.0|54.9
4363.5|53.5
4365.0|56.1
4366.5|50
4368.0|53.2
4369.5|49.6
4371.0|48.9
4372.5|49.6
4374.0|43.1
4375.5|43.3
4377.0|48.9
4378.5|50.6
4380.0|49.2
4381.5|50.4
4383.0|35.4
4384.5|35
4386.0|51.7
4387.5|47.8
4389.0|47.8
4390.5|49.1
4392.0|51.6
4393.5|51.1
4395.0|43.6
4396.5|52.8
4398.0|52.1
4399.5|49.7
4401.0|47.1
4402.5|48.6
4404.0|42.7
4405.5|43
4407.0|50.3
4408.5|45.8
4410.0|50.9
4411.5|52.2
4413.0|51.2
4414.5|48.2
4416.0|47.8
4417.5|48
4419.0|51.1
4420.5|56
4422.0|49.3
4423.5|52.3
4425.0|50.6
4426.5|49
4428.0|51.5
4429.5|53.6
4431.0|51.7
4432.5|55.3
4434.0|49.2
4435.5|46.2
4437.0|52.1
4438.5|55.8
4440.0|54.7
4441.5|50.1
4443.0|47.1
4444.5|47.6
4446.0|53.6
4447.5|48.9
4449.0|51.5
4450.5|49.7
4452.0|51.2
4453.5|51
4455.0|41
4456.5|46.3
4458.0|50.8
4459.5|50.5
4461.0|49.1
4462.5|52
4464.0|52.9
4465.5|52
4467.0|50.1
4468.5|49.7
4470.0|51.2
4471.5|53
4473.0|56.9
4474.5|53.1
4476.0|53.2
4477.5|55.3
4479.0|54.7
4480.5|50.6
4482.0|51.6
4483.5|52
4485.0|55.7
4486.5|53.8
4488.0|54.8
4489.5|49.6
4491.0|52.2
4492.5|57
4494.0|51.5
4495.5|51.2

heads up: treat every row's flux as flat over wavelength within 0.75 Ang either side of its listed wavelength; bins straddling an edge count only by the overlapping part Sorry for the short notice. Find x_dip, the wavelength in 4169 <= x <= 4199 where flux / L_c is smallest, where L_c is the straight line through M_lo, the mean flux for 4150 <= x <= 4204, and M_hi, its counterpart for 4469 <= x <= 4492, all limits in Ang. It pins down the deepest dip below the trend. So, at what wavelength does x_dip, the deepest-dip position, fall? 4198.5 Ang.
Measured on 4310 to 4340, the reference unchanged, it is 4311.0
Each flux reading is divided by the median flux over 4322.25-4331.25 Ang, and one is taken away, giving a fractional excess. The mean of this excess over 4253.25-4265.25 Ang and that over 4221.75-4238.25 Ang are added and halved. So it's -0.018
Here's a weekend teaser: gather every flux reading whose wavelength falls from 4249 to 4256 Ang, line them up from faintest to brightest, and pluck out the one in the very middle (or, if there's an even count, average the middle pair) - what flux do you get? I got 43.7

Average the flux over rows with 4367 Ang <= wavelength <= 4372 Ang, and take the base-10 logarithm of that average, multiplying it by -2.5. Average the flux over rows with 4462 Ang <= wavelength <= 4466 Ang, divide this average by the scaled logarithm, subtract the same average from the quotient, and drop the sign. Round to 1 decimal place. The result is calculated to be 64.6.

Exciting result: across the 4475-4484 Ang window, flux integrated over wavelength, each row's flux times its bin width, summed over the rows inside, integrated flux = 476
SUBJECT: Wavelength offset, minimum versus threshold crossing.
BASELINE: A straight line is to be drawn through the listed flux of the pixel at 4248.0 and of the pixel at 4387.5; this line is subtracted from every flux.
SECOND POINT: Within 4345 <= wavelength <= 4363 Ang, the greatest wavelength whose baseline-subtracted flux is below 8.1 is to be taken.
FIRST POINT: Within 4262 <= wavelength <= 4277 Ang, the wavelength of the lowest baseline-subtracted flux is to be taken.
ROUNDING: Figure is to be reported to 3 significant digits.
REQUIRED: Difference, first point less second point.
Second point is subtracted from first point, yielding -87.0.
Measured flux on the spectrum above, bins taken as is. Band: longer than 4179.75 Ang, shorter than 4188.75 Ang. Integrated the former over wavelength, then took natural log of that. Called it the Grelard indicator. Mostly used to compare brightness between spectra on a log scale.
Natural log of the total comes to 6.1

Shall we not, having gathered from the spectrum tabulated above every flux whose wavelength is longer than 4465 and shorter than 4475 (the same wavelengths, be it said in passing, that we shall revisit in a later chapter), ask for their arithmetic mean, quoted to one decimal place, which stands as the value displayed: 52.3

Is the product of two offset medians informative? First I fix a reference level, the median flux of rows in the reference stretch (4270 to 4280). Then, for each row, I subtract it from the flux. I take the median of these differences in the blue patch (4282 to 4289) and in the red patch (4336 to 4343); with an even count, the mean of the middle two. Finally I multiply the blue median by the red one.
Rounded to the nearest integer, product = 7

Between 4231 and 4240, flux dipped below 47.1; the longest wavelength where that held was 4239.0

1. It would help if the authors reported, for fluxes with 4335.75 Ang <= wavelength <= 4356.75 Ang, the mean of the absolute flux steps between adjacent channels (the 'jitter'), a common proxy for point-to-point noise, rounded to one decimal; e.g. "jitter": 6.9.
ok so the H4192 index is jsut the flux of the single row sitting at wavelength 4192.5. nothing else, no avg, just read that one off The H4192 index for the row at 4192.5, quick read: 50.1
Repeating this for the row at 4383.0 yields 35.4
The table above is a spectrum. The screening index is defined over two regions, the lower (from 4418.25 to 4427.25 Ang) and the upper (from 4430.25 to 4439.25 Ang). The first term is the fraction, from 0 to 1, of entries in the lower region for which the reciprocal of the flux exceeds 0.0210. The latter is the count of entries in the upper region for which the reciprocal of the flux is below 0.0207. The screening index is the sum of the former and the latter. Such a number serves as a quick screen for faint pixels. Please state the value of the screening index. 5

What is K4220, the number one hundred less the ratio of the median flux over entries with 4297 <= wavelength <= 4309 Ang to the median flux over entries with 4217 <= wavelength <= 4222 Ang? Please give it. 99.3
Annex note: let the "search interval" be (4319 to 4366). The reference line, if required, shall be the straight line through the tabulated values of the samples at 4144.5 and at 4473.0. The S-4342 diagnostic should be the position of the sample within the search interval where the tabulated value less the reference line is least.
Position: 4341.0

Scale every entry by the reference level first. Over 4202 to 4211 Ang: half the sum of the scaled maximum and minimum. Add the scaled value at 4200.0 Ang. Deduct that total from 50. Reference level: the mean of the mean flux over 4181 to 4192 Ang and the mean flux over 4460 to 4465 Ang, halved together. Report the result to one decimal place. 48.1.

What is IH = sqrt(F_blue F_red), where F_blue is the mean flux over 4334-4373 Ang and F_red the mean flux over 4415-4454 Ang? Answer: 49.5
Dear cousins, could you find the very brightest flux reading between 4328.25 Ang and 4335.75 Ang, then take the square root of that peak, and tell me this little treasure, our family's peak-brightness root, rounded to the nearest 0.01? 7.15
